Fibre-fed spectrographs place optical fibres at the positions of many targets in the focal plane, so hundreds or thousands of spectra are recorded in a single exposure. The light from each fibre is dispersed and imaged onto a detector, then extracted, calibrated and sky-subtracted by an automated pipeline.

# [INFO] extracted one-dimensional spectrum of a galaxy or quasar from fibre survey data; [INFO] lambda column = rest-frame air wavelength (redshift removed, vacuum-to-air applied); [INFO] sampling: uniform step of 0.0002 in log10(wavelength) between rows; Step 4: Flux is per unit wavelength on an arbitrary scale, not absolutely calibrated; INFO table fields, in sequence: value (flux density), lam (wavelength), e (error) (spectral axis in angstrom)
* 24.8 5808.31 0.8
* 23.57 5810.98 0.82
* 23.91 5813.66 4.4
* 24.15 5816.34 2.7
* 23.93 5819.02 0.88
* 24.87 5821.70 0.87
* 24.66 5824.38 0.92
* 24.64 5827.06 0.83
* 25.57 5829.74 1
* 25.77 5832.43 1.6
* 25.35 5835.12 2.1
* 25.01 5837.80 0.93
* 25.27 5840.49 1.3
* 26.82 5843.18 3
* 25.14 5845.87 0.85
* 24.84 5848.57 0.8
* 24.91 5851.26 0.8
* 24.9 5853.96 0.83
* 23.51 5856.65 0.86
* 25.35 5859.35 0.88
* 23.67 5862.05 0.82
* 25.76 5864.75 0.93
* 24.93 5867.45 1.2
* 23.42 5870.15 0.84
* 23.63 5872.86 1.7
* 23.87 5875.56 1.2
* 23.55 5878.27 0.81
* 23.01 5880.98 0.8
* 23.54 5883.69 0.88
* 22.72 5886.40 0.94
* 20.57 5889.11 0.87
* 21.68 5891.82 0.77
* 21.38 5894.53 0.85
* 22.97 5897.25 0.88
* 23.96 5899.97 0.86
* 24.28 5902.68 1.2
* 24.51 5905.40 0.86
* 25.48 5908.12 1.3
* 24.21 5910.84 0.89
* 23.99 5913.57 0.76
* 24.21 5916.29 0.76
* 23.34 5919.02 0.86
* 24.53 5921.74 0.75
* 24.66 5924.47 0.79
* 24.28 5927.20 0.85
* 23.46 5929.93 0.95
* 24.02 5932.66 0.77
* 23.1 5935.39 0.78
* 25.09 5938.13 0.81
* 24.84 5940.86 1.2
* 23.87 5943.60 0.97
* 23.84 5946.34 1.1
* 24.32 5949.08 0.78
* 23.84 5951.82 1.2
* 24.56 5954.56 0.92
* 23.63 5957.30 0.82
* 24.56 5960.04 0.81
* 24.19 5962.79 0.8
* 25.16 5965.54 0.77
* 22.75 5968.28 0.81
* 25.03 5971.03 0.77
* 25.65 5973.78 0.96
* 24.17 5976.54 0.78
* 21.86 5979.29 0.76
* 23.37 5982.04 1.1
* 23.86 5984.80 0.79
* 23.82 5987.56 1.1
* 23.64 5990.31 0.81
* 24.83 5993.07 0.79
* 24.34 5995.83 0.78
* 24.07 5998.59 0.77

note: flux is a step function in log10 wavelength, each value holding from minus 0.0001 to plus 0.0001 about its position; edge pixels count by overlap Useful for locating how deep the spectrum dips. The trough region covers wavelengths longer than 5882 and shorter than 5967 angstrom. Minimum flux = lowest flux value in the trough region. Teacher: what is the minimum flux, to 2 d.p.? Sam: 20.57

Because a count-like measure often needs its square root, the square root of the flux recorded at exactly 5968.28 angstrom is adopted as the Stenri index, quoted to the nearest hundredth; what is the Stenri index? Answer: 4.77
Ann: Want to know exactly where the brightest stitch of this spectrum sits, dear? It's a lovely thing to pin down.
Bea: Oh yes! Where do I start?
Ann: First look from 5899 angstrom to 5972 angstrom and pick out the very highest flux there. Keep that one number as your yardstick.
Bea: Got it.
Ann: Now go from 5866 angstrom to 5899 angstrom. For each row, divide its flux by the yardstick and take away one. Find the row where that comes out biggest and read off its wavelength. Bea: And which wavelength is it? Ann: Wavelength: 5867.45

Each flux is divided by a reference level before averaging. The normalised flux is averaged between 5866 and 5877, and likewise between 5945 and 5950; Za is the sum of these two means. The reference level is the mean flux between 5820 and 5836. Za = 1.91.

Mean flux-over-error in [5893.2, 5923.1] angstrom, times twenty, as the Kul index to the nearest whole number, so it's 542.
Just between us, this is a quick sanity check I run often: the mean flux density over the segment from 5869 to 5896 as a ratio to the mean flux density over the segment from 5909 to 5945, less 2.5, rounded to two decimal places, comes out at -1.56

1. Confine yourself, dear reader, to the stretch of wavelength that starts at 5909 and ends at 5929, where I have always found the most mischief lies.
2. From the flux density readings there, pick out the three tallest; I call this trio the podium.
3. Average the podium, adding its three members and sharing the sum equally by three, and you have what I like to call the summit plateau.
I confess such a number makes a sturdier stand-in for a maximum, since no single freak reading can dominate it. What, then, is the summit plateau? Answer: 24.5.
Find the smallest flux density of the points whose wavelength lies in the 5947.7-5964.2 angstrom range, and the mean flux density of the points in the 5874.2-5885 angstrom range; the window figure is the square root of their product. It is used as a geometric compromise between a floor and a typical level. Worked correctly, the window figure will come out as 23.6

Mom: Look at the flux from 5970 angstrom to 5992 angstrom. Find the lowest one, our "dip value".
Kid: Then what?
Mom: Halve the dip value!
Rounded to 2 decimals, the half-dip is 10.93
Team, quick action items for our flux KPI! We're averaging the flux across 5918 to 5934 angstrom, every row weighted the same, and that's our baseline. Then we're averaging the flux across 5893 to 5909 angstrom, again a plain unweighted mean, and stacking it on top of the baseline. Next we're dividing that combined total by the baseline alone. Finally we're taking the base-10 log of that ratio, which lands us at 0.298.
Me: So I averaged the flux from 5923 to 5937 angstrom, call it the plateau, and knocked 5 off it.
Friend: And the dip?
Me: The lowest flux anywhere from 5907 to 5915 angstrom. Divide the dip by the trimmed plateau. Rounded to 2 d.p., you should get 1.27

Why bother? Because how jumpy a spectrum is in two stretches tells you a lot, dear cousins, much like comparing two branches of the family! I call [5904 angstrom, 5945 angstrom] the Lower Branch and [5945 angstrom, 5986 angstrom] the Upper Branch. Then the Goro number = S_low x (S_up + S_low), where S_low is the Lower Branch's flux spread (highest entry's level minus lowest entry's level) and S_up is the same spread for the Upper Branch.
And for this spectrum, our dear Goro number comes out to 15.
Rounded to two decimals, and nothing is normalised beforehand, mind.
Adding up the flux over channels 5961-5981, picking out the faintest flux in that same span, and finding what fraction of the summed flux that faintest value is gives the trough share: 0.13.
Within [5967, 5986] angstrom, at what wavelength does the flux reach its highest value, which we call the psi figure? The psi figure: 5973.78 angstrom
